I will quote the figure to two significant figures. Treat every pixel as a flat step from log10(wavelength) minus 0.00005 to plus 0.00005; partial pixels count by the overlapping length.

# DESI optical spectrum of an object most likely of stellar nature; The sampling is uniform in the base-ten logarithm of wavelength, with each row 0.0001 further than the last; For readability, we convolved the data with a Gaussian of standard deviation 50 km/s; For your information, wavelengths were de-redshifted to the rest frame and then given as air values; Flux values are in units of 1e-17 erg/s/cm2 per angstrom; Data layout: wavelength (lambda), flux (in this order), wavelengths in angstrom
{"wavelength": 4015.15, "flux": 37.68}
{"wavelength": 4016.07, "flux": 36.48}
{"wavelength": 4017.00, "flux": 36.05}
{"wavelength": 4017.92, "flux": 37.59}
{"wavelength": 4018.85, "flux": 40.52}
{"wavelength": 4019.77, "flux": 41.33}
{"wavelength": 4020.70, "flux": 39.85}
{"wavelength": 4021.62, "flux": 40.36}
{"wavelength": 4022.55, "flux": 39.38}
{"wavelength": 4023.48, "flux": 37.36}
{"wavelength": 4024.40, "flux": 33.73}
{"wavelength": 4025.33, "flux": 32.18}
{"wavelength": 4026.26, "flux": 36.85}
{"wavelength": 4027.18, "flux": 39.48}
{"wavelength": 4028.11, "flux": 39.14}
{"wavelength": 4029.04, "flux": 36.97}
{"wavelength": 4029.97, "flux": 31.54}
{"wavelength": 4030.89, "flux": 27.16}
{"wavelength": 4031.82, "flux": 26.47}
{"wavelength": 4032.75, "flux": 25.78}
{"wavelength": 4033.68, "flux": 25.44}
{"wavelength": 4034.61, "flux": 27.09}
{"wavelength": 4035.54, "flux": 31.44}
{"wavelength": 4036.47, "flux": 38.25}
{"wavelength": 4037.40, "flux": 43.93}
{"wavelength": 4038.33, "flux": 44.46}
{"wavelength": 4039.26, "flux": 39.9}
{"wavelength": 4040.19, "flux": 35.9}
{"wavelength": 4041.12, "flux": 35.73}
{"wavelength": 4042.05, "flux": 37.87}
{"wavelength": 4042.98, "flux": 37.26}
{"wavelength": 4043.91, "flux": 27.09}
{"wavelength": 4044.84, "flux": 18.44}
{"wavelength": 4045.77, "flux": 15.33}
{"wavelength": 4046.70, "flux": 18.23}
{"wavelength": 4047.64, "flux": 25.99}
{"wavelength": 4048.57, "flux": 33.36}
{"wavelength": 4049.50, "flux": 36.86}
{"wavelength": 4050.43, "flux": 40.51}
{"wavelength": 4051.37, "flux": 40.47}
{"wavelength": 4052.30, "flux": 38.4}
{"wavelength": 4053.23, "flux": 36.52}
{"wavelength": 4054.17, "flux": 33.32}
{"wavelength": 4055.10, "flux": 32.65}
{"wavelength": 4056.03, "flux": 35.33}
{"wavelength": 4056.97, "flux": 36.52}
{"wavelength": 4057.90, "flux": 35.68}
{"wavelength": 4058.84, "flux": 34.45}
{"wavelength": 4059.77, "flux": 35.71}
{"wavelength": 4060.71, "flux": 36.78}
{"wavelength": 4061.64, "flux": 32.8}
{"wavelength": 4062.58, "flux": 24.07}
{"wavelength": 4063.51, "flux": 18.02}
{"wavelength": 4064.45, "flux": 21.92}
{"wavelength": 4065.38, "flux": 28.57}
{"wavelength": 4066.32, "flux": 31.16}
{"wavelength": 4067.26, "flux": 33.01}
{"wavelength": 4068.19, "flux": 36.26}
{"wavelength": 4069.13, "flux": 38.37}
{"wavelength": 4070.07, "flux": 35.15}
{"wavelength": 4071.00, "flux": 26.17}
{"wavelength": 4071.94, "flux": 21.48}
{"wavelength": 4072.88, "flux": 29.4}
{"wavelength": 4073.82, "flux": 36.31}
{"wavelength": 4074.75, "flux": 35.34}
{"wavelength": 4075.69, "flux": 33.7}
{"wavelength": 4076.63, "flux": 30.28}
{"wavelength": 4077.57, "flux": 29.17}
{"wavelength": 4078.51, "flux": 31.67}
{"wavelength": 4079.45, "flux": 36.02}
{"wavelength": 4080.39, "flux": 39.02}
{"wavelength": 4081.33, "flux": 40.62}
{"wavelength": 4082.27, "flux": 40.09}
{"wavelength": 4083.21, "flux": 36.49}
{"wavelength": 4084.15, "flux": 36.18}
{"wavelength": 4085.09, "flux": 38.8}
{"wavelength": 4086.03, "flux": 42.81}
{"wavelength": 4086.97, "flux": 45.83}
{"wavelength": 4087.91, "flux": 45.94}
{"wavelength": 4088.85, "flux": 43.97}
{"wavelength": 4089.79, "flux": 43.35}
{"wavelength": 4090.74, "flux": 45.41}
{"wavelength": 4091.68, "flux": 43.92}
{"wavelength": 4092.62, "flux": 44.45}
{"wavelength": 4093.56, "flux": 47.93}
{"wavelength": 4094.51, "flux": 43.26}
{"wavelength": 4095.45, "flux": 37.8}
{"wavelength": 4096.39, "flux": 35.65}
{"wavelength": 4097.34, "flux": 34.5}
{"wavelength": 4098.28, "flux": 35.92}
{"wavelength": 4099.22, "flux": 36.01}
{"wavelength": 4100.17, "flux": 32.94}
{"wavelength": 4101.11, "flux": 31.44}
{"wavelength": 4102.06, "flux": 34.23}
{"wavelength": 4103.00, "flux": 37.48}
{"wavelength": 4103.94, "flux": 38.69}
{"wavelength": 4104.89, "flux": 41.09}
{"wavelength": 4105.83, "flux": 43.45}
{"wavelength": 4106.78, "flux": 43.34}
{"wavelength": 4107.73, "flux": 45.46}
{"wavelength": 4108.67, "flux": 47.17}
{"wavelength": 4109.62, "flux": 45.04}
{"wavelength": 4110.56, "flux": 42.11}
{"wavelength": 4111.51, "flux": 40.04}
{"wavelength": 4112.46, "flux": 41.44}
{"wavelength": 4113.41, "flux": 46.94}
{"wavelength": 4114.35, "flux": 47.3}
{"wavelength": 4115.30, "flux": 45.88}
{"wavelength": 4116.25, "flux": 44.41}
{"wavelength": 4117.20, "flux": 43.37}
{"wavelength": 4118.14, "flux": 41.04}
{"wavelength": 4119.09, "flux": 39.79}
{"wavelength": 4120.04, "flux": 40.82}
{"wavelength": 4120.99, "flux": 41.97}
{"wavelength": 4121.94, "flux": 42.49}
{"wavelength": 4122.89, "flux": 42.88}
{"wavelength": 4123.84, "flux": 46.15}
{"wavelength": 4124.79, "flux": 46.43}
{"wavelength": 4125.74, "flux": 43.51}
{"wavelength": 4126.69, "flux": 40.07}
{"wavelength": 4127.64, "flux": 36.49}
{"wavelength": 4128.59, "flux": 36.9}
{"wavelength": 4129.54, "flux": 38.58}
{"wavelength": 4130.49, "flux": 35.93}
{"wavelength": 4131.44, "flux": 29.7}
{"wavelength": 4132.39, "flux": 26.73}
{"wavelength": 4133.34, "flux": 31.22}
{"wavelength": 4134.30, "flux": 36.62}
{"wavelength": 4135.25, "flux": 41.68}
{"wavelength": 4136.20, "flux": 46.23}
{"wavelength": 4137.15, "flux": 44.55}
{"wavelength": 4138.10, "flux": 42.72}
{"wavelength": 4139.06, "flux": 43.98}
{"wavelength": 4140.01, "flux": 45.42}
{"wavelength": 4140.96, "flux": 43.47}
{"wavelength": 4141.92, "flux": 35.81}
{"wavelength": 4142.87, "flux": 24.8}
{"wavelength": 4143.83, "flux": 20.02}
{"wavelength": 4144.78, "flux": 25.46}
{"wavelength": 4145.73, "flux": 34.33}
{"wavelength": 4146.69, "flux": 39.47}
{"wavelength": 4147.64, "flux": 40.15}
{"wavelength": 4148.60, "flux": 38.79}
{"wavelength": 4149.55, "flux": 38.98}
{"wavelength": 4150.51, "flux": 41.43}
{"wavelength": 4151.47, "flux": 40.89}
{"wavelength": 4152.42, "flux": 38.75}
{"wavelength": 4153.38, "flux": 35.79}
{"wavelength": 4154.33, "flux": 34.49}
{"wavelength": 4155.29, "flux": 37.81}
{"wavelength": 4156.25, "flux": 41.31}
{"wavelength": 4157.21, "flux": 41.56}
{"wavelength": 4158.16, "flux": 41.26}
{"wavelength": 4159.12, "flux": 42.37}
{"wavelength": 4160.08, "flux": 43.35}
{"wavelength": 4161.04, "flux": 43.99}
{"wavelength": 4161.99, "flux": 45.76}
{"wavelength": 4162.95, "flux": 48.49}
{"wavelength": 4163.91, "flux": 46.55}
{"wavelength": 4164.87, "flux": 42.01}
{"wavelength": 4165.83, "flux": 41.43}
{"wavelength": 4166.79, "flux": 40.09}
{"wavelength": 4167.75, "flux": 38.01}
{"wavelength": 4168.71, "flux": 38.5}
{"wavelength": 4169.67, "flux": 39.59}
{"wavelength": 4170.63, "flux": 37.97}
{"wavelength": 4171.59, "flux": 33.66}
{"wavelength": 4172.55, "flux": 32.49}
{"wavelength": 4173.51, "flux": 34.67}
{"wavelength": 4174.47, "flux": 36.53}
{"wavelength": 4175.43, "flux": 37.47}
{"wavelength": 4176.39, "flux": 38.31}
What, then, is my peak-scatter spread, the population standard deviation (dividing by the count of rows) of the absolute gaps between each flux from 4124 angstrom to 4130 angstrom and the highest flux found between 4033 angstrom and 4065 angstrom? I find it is 2.6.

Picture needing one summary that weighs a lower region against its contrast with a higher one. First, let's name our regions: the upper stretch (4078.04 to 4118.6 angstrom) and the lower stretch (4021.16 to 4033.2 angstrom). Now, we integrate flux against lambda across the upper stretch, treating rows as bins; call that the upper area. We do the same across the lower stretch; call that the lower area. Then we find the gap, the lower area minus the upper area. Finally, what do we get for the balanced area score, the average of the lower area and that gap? -416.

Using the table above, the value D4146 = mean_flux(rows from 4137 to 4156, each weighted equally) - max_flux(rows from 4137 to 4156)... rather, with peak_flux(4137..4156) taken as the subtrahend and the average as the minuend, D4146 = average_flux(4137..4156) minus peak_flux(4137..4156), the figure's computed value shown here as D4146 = -8.1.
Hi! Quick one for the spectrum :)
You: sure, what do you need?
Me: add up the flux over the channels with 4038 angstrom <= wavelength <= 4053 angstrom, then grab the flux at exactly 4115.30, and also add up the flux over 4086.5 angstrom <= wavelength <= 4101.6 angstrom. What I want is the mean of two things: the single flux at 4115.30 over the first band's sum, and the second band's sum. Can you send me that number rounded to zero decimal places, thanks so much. 324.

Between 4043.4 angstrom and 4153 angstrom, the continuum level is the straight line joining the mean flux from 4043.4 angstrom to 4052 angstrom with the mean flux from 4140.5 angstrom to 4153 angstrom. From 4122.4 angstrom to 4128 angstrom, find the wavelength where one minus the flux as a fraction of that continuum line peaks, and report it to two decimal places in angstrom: 4127.64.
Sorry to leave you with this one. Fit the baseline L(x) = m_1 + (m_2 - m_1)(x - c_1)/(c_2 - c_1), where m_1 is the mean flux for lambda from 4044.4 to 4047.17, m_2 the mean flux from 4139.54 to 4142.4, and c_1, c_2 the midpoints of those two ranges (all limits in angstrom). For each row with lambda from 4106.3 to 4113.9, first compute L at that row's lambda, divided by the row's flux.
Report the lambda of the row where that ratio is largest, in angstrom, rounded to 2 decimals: 4111.51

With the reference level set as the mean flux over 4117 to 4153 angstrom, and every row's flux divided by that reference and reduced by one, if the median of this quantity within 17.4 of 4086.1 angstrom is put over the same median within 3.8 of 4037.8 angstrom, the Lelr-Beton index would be 1.5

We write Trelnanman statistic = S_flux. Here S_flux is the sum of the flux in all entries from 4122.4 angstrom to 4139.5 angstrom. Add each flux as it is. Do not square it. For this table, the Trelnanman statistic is 710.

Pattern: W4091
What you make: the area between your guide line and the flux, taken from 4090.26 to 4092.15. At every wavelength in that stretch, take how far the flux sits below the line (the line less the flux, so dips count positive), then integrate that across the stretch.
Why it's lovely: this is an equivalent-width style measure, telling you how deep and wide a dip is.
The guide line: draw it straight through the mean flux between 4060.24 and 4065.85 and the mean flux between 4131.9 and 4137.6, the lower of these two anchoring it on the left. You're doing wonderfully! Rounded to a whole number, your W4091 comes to -25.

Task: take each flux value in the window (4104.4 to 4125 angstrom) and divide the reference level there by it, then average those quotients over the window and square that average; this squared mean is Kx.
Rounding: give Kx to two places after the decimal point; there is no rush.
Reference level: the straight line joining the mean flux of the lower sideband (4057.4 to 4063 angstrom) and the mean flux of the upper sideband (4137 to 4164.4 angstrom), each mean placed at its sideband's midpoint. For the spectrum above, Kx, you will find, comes 0.72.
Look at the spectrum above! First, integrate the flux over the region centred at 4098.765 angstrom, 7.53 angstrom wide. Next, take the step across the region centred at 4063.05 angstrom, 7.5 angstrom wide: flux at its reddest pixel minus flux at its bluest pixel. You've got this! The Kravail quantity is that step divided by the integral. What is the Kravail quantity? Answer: -0.017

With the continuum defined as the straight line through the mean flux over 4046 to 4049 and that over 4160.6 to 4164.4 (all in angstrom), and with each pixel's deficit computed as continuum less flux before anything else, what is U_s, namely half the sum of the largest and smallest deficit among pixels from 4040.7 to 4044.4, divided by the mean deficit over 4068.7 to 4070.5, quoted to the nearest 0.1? 1.1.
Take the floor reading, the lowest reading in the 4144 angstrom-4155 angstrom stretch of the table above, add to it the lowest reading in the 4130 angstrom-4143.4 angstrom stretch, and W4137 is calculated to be 50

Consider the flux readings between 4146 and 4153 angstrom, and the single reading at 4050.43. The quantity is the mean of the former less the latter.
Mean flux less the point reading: -1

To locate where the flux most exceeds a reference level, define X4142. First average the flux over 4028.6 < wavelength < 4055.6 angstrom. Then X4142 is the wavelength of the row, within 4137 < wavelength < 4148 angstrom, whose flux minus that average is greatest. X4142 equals 4140.01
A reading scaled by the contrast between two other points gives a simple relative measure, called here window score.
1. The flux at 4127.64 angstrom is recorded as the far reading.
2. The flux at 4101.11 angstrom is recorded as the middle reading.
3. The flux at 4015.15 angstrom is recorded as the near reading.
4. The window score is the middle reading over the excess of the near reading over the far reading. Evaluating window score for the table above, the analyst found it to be 26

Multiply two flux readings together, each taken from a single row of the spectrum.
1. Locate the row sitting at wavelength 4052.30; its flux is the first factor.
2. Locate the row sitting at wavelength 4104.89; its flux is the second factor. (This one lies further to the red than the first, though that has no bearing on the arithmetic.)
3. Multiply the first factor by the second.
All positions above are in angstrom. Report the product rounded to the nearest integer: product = 1578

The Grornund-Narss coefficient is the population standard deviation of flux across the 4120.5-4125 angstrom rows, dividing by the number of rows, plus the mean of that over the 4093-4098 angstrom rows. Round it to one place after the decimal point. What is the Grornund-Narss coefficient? 41.7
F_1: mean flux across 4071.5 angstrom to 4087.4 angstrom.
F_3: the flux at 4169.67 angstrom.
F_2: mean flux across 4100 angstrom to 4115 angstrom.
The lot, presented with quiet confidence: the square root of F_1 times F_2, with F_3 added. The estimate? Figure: 78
